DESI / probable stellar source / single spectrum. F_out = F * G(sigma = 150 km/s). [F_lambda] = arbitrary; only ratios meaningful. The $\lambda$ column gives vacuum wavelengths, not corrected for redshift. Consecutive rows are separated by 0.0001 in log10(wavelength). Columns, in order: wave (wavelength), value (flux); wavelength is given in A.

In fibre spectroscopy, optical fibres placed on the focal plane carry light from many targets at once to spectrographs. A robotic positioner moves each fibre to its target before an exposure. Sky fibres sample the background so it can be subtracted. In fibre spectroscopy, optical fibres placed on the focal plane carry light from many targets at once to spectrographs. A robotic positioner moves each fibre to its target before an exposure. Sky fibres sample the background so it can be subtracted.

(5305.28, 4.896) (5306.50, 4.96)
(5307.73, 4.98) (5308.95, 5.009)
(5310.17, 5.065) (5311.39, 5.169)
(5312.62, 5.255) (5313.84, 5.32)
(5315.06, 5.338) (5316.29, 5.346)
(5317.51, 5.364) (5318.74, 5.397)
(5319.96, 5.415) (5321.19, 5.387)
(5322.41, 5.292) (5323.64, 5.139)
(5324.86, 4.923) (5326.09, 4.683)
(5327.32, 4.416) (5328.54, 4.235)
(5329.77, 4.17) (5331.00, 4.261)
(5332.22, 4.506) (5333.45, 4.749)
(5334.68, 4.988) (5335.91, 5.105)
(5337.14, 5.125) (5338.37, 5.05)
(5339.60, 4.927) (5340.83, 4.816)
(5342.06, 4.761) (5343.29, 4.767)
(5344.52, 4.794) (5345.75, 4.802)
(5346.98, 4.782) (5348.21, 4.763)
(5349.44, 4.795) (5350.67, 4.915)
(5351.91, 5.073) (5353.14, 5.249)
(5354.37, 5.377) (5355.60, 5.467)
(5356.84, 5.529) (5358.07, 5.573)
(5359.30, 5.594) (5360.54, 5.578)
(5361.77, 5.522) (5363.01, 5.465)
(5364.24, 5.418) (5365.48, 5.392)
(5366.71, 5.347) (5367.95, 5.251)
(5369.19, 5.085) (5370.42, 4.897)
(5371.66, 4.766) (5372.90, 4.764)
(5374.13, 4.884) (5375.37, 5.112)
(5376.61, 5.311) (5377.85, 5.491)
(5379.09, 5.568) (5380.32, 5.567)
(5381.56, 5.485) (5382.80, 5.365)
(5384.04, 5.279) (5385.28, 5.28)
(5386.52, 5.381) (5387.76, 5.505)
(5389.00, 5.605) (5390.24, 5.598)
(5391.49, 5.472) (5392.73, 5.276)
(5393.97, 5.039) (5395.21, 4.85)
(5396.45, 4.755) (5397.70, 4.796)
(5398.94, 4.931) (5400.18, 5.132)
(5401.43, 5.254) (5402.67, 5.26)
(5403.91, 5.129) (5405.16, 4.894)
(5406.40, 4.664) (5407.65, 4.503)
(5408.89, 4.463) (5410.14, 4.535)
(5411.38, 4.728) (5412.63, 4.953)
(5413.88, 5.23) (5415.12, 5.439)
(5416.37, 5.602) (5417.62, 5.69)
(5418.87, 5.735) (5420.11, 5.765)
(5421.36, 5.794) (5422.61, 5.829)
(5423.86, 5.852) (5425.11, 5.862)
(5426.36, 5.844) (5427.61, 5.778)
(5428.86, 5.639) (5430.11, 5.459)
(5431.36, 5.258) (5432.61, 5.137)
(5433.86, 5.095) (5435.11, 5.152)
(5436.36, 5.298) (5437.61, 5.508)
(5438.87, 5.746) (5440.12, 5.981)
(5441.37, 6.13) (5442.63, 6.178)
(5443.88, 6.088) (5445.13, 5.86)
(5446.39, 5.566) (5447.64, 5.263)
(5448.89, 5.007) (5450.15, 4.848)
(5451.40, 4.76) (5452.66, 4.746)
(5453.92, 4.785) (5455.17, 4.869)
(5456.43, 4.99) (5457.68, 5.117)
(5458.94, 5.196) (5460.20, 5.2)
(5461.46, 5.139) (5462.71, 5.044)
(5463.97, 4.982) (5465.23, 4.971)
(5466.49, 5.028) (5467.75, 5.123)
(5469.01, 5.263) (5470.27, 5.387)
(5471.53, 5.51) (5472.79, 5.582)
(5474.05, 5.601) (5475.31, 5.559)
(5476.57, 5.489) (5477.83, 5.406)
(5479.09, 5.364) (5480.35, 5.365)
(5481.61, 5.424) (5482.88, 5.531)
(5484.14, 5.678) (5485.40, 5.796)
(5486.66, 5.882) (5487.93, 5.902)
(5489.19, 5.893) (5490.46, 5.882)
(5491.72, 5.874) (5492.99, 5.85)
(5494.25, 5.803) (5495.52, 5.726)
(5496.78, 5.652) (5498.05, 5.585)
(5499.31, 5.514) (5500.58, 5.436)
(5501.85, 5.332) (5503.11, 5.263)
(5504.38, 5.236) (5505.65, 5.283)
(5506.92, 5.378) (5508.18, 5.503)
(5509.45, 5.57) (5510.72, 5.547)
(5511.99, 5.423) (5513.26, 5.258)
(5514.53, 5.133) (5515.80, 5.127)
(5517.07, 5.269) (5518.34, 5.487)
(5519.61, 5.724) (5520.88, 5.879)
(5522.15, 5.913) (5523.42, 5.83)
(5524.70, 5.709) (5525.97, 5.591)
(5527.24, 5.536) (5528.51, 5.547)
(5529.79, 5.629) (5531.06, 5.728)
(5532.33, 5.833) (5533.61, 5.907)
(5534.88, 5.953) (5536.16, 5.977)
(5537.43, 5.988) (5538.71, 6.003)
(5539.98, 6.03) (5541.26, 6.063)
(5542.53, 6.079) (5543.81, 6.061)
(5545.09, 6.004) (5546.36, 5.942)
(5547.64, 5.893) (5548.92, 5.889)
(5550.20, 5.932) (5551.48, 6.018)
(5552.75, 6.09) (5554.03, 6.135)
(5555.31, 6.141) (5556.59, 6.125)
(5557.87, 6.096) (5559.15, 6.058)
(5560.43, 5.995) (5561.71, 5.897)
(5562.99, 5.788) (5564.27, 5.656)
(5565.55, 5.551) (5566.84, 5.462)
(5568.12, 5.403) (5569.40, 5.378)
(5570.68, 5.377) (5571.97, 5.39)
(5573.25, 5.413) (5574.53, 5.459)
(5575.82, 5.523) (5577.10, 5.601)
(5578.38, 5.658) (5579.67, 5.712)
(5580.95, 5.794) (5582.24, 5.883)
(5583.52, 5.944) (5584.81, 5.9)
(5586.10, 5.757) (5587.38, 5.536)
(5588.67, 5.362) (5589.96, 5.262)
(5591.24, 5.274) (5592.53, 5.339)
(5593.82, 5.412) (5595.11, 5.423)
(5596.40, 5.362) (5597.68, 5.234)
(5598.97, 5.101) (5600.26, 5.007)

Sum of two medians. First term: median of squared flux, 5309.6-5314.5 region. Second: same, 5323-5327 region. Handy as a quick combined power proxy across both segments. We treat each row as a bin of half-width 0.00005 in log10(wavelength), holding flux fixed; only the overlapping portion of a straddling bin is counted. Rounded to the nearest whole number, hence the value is 51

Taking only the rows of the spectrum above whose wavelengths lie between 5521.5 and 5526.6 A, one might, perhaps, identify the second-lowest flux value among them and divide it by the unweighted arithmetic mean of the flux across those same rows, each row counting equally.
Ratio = 0.991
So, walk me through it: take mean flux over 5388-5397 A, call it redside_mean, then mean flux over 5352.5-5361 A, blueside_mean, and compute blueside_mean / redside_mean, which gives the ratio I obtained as 1.05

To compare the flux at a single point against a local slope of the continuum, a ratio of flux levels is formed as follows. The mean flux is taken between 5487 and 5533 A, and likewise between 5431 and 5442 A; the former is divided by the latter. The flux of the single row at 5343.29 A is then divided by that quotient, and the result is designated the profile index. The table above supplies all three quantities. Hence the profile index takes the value 4.7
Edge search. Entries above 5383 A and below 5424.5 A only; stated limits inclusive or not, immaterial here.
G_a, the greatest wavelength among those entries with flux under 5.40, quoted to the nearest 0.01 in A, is 5413.88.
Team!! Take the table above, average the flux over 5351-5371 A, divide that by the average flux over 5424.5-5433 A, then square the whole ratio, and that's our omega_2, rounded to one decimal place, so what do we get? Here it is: 0.9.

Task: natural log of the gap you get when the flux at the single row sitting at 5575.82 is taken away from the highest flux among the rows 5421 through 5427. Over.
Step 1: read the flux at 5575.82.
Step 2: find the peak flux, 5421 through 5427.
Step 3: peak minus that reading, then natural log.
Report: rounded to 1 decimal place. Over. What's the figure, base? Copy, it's -1.1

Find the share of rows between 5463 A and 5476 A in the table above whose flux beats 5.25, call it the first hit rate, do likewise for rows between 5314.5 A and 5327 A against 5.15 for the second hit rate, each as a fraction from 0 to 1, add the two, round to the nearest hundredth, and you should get 1.30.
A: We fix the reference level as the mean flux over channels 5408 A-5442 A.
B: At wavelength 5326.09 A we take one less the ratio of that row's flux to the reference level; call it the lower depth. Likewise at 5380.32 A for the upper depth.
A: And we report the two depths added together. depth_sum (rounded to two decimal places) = 0.12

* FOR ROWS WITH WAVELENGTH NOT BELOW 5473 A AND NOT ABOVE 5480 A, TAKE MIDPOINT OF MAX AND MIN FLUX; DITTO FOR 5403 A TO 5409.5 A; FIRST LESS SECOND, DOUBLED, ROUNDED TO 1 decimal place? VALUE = 1.4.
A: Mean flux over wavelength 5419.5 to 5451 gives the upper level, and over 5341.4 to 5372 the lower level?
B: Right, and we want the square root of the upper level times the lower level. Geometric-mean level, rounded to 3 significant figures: 5.37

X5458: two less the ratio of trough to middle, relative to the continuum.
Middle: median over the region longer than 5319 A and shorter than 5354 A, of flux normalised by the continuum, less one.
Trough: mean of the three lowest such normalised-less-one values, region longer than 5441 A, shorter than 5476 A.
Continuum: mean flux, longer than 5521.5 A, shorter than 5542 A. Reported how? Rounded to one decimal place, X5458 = 1.0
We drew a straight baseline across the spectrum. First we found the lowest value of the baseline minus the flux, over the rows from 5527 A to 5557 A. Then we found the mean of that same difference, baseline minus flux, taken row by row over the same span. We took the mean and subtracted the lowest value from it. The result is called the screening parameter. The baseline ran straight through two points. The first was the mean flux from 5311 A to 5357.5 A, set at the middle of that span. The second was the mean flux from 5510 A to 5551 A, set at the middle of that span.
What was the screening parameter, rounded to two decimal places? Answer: 0.15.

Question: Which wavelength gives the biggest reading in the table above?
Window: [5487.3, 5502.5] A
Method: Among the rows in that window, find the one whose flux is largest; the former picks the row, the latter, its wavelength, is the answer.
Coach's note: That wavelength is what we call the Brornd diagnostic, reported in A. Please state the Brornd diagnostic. 5487.93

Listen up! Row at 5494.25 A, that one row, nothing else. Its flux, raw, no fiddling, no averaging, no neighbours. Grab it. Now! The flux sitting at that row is 5.803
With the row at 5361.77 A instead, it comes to 5.522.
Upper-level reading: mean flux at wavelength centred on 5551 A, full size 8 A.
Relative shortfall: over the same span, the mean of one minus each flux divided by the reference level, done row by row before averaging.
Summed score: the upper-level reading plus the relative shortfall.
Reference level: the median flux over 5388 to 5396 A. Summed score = 5.88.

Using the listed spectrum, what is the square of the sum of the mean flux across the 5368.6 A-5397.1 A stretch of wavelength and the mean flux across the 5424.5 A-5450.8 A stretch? 116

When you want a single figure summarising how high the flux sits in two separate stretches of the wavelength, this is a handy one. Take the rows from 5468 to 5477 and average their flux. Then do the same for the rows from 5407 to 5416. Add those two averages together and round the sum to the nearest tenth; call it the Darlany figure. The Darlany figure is 10.3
